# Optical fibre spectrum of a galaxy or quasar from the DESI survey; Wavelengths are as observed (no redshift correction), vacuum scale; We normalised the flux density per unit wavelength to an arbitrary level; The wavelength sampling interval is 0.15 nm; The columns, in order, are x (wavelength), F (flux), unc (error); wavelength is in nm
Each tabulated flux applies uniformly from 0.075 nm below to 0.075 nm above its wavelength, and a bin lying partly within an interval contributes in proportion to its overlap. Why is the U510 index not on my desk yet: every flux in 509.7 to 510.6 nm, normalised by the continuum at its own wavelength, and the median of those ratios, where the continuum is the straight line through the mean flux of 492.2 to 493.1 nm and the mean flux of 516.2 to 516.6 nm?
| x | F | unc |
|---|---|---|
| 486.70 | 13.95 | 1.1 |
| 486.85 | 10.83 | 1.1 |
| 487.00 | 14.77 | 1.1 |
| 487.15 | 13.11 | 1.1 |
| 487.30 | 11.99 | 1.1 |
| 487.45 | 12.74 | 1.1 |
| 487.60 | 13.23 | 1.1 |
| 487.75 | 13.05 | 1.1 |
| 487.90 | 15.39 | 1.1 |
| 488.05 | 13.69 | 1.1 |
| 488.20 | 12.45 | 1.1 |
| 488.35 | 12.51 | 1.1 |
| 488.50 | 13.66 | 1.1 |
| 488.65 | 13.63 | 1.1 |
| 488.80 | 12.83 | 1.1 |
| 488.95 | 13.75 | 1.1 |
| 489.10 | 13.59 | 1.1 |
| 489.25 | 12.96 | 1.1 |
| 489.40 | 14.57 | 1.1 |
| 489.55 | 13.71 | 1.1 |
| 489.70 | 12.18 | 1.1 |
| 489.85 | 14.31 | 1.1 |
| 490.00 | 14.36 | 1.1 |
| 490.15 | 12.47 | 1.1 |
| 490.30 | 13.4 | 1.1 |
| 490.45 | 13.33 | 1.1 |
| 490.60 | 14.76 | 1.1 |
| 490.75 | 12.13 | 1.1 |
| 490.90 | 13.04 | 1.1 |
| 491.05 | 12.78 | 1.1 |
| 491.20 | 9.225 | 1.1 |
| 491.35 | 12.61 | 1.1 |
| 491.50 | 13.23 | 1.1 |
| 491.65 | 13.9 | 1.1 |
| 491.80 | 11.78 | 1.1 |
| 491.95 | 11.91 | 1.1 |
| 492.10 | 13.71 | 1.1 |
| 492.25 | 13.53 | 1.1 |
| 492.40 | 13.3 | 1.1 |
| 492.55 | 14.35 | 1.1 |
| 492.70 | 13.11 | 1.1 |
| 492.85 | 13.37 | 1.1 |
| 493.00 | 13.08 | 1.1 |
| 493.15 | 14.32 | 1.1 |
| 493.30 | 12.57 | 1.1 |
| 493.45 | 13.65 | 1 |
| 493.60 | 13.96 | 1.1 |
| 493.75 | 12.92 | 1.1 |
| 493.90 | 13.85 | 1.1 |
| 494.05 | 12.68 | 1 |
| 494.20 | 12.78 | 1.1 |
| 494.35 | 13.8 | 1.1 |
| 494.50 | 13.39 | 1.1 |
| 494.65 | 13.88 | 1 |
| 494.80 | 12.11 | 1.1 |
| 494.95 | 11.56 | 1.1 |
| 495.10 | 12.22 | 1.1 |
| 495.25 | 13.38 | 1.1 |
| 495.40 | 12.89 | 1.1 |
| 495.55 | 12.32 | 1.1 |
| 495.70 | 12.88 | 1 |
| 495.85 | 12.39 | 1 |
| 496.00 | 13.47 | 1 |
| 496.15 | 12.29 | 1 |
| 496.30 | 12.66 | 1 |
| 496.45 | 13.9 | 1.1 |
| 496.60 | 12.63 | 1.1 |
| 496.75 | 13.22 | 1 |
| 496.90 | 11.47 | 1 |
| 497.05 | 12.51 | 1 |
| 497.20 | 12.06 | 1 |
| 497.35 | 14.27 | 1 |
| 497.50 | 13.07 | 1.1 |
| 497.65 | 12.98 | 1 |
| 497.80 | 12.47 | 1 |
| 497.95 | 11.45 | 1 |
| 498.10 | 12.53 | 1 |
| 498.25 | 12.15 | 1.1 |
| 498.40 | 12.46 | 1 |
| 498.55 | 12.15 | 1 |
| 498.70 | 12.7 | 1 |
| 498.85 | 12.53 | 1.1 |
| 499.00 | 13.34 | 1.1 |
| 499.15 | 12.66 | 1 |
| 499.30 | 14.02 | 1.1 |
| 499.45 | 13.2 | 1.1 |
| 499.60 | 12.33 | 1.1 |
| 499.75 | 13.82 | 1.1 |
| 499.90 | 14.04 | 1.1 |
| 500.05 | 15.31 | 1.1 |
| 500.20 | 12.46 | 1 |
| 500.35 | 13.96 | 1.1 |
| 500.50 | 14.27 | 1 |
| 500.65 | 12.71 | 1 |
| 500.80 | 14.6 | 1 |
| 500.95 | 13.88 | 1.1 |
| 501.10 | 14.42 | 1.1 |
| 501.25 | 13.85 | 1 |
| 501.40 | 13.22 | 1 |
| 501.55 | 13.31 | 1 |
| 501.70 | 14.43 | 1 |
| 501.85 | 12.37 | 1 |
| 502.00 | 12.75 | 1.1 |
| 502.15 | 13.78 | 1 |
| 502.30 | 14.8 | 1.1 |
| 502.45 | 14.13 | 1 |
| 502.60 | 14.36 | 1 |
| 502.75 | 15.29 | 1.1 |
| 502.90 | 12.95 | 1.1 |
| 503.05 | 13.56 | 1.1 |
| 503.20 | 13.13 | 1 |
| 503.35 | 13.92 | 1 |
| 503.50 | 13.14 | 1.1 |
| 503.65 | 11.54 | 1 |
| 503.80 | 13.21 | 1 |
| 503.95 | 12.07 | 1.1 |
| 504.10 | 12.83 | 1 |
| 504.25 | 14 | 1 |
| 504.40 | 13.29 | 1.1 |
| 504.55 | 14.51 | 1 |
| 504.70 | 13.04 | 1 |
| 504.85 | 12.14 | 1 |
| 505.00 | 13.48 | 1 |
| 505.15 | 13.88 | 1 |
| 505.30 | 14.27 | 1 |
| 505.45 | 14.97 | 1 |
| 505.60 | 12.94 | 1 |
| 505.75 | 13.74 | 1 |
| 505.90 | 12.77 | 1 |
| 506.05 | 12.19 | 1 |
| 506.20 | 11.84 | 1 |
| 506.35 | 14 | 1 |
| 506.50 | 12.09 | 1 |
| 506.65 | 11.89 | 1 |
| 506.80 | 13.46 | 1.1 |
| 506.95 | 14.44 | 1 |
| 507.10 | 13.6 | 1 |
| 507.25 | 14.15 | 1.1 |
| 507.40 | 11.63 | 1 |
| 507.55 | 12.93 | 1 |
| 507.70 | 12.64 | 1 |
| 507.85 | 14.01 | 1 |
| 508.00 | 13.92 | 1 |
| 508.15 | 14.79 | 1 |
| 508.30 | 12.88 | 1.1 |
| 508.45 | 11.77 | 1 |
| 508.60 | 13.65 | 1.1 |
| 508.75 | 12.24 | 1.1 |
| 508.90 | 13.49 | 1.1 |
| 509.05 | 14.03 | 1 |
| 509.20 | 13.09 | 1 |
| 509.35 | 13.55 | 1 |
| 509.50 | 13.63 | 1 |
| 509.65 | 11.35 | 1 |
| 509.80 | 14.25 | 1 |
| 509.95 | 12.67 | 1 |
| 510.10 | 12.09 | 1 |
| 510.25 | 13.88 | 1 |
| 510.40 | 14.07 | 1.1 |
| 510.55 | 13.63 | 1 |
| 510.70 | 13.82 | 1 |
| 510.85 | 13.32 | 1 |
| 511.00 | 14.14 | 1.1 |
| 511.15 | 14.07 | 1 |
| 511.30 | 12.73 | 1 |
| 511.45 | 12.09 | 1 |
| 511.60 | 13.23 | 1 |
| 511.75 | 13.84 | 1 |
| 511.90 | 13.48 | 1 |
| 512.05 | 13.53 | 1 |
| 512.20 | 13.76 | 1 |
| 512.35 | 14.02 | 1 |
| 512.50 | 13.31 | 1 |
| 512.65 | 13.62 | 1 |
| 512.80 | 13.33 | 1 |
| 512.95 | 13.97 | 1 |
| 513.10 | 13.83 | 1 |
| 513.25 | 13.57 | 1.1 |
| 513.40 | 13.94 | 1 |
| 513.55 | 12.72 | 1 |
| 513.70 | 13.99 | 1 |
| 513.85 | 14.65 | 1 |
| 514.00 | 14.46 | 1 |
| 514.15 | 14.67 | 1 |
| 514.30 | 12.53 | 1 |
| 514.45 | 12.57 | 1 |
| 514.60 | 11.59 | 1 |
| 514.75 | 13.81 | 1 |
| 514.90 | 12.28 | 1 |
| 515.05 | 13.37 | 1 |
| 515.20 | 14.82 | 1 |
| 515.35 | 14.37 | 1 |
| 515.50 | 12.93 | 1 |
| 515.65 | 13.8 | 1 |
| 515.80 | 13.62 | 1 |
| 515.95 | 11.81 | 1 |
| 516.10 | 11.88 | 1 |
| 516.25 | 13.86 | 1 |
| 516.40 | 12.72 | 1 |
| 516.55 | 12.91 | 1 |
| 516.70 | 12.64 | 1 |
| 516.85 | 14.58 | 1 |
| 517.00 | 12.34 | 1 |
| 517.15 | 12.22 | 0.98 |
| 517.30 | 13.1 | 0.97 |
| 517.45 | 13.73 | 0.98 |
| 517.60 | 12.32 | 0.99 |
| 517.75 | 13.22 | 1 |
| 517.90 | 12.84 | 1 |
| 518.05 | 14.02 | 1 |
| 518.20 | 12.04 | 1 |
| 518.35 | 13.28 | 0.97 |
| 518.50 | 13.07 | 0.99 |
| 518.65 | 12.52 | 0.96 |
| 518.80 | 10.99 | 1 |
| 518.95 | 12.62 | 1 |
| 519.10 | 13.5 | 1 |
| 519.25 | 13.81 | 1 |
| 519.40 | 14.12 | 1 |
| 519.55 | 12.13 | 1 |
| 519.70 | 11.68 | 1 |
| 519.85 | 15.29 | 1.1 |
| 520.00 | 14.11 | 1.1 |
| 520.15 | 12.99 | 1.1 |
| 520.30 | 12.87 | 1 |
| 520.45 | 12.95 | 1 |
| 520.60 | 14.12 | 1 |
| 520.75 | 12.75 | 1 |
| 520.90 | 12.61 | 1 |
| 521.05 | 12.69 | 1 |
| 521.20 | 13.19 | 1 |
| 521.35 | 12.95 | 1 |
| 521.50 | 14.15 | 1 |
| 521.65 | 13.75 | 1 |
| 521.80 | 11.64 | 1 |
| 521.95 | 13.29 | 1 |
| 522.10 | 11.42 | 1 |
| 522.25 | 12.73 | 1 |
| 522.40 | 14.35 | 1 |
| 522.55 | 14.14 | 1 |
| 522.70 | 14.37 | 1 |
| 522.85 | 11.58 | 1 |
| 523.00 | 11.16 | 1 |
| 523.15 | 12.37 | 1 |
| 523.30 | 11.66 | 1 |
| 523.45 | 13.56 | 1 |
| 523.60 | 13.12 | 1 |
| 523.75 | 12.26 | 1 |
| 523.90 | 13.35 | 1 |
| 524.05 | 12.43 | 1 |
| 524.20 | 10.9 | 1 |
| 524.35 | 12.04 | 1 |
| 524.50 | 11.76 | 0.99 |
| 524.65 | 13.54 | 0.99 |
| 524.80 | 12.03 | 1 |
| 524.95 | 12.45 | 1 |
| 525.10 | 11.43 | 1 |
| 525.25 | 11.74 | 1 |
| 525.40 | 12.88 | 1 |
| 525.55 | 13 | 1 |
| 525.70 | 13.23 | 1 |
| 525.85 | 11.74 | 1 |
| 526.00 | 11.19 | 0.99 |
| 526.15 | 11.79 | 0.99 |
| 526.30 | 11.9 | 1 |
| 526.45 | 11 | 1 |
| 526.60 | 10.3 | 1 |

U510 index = 1.04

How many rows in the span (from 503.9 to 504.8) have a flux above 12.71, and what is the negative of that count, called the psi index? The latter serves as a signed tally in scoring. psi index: -5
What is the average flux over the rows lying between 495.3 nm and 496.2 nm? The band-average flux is 12.7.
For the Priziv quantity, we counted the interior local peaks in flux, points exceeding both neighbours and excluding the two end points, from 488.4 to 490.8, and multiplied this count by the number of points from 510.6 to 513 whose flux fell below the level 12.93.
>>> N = 10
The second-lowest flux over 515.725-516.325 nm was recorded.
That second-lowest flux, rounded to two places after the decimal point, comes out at 11.88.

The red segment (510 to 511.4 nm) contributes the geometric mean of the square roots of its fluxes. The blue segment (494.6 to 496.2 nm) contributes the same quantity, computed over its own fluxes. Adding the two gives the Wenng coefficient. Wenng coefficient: 7.23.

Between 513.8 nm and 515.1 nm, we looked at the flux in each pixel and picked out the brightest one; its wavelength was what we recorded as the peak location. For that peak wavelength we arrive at 514.15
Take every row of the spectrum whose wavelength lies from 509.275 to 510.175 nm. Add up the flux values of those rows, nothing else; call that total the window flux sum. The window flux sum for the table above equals 77.5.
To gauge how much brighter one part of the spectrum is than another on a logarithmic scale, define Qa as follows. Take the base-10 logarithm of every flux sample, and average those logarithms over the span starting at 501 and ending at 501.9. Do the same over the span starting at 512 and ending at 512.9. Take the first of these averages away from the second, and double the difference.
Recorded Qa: 0.00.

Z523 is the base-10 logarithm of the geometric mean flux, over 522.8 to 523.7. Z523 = 1.09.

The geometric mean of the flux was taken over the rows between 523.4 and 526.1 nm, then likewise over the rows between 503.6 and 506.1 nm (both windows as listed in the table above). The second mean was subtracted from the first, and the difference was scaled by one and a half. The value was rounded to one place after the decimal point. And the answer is -1.3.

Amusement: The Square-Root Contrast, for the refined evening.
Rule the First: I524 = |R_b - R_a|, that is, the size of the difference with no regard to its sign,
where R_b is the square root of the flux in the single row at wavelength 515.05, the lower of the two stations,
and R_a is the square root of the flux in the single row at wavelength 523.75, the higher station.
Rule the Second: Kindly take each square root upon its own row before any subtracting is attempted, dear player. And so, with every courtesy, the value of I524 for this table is 0.16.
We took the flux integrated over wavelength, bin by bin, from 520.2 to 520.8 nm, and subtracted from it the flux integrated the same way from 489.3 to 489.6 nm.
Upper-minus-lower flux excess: 4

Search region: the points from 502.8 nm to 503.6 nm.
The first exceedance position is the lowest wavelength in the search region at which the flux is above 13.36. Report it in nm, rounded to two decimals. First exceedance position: 503.05 nm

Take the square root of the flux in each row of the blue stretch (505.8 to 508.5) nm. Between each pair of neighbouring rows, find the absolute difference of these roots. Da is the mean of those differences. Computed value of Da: 0.151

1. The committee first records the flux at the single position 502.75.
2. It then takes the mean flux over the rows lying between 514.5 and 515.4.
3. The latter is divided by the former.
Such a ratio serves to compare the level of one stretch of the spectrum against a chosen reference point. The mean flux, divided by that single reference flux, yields 0.87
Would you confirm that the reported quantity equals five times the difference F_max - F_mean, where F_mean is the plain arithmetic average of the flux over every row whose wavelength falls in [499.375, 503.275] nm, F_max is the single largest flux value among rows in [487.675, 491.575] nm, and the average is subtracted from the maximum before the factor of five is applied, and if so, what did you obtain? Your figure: 8.3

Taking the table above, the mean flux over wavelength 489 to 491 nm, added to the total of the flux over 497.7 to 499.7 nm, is 177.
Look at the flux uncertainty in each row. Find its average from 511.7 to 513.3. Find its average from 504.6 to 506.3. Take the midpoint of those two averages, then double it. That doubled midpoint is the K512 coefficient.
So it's 2.01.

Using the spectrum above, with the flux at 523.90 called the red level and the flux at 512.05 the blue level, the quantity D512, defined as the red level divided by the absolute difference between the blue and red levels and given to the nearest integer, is 74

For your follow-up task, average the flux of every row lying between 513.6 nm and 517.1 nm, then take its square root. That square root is 3.65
